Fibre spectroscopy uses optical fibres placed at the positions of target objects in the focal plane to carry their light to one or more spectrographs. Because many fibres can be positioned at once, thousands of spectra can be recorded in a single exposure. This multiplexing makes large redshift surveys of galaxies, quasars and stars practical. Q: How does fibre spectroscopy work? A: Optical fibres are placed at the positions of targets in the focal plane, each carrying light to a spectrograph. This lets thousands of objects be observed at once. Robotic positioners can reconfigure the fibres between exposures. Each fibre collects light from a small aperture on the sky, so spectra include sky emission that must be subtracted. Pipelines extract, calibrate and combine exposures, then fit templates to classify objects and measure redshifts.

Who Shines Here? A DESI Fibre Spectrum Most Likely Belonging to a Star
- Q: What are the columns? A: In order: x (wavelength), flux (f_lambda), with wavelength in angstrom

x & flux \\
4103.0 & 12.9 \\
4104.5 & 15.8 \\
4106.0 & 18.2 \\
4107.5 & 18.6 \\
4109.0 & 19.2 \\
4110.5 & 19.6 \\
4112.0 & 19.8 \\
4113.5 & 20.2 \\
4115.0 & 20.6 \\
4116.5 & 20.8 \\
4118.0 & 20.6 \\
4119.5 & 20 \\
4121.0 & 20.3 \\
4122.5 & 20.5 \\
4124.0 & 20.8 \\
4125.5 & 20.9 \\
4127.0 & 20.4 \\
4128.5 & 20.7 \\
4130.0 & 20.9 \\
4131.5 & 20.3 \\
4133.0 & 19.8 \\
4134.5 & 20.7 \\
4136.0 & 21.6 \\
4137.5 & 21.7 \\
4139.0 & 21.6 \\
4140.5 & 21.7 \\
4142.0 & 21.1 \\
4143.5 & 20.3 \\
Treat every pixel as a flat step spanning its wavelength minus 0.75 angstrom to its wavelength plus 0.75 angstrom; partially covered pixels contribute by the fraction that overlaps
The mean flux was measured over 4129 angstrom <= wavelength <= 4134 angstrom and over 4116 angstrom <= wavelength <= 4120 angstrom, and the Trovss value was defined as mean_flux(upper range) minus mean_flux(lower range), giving -0.1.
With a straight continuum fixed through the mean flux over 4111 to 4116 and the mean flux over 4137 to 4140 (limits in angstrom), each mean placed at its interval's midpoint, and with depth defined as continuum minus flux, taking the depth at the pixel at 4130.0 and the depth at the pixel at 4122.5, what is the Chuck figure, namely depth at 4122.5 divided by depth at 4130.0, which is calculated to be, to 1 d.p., 0.9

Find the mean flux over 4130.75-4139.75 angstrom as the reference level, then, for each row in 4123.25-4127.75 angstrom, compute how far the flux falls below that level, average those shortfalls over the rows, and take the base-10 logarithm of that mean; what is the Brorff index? -0.6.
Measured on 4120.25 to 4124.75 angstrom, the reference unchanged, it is -0.4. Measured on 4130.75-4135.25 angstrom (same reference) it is -0.2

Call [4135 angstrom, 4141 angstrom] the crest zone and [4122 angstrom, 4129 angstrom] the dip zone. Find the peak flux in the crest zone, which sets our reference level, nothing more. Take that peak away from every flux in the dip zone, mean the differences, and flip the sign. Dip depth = 1.0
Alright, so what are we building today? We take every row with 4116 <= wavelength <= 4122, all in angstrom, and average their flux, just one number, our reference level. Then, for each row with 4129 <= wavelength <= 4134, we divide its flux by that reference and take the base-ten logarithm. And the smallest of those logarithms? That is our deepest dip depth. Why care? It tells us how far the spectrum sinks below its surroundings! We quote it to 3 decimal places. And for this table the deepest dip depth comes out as -0.013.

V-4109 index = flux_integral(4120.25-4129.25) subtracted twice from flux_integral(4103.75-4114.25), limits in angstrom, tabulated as -174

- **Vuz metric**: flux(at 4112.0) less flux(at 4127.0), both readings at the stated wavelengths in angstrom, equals -0.6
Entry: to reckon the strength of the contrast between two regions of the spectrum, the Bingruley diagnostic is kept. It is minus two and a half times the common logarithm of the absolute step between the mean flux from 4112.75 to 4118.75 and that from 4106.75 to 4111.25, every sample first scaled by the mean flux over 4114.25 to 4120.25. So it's 2.9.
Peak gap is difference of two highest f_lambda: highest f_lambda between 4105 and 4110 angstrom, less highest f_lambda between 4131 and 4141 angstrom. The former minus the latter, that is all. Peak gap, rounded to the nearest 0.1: -2.5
